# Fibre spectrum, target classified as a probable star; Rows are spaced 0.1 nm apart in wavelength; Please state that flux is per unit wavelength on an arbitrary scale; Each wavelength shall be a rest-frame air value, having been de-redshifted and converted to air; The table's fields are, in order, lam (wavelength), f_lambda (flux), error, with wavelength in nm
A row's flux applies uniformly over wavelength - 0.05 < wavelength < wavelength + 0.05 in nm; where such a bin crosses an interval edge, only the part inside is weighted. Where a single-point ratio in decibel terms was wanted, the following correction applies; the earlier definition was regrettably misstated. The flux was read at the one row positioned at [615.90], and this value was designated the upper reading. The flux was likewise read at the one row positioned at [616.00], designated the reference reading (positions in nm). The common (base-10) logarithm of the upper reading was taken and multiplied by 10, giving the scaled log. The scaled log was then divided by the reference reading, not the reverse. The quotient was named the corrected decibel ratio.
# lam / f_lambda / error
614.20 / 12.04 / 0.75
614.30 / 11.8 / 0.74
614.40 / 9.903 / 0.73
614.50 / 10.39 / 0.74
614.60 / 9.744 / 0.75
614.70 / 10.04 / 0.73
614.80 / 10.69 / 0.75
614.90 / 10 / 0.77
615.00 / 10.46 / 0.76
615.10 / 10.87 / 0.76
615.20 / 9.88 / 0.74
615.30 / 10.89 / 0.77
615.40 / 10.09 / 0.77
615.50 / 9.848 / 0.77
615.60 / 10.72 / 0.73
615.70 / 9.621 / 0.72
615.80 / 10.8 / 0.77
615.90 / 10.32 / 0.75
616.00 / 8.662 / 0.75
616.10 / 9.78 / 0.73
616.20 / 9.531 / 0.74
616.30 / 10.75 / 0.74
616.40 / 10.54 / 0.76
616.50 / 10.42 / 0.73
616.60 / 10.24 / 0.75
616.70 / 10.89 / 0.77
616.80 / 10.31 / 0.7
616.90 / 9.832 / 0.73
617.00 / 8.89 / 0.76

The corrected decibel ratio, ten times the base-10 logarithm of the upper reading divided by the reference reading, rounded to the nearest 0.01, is 1.17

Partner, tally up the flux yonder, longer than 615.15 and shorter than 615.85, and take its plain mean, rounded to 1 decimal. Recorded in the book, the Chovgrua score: 10.3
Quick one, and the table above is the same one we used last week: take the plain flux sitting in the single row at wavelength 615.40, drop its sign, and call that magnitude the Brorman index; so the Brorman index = 10.1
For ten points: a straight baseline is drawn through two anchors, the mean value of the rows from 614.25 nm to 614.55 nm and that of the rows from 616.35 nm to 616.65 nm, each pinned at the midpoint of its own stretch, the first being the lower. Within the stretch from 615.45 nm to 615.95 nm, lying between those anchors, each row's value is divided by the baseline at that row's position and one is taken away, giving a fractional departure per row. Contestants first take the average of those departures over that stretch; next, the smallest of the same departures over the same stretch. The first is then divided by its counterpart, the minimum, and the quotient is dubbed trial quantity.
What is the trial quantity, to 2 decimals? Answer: 0.28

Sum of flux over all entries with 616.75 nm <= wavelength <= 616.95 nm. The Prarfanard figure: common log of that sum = 1.30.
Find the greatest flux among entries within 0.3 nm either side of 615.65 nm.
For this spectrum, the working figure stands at 10.8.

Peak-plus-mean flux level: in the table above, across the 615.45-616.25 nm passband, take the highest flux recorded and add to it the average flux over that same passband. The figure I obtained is 20.7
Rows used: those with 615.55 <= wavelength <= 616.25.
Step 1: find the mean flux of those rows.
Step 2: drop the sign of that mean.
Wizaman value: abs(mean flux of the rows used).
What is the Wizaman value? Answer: 9.9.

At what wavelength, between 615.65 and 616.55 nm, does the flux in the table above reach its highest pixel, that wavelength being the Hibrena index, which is 615.80 nm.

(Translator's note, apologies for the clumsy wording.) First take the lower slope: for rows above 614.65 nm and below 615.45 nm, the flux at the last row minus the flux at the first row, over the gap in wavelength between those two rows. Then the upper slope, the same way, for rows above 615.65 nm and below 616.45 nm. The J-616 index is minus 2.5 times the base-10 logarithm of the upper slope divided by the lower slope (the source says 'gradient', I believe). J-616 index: -3.2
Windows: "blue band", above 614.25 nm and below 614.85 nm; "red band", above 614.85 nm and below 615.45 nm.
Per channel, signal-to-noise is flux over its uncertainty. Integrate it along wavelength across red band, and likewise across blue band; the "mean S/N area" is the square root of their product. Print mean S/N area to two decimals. 8.31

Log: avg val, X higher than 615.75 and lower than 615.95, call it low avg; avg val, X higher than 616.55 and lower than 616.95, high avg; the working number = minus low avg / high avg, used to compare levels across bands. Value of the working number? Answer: -1.02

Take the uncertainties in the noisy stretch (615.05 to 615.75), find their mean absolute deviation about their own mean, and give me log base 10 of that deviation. -1.74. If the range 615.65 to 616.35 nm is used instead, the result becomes -1.93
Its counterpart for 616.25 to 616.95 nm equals -1.77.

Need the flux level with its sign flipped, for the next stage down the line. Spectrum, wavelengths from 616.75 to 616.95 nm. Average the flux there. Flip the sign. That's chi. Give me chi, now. -10.1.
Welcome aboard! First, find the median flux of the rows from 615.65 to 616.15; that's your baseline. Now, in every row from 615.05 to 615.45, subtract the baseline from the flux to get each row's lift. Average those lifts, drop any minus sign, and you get 0.65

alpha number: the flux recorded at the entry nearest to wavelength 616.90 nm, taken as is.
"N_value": 9.832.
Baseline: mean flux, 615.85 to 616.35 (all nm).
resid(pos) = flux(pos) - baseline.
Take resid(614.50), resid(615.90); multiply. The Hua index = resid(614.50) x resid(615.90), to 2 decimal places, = 0.30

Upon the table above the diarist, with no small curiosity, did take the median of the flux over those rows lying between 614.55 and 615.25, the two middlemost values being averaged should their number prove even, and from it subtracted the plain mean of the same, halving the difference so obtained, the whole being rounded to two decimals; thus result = -0.10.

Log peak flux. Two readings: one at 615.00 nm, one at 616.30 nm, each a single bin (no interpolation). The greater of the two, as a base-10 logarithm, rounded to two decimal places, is 1.03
